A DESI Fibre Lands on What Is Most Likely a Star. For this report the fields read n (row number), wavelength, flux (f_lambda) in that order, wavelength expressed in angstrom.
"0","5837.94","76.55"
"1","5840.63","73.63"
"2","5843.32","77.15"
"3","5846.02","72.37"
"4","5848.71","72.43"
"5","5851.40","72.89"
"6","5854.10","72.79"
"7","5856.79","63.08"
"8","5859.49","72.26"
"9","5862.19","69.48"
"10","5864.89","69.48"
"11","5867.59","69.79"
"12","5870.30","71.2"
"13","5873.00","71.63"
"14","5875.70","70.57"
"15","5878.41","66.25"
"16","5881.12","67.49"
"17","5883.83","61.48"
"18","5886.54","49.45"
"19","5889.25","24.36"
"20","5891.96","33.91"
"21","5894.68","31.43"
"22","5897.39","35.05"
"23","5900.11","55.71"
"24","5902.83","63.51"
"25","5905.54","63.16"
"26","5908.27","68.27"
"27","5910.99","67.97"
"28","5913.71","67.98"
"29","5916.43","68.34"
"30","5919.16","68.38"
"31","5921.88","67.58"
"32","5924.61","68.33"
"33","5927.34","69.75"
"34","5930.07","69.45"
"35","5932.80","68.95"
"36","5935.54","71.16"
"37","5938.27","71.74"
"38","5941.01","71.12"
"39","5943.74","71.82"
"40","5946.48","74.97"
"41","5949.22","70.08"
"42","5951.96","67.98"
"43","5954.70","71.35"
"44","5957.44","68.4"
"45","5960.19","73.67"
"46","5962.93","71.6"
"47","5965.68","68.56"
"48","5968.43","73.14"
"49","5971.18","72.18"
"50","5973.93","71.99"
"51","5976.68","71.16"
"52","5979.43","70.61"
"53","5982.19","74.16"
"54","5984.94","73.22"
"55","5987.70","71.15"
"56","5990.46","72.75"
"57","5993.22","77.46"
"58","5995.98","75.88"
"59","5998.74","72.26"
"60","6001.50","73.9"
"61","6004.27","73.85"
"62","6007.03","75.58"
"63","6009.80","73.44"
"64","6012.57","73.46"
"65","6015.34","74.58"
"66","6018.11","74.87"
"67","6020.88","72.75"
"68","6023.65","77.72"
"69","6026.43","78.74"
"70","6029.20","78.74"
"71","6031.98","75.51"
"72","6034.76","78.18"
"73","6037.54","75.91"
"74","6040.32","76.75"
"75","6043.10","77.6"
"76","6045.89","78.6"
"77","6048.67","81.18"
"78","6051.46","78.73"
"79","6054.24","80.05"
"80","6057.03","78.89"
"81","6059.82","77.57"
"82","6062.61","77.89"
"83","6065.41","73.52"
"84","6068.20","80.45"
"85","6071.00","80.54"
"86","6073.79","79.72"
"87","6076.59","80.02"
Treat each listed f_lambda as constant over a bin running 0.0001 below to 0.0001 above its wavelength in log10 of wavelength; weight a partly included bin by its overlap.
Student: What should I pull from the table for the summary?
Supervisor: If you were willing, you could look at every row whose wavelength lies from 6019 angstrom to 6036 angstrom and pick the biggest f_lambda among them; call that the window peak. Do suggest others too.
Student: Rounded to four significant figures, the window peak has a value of 78.74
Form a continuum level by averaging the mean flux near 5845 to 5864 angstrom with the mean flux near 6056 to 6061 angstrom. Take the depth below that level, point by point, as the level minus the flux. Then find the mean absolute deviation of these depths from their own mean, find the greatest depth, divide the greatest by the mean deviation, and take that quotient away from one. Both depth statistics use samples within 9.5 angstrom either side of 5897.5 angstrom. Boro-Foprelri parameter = -2.5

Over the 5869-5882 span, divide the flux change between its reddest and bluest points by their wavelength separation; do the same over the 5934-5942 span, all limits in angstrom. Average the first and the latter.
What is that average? -0.18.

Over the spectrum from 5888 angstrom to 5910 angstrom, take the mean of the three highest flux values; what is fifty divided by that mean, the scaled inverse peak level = 0.769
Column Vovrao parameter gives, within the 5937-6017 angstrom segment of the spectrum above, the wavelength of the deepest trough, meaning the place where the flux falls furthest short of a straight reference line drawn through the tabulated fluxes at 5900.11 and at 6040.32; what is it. 6012.57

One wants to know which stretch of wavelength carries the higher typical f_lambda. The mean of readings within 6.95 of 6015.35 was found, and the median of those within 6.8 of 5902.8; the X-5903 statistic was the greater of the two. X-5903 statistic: 73.8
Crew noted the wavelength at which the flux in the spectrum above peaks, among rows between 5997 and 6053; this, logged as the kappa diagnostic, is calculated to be 6048.67 angstrom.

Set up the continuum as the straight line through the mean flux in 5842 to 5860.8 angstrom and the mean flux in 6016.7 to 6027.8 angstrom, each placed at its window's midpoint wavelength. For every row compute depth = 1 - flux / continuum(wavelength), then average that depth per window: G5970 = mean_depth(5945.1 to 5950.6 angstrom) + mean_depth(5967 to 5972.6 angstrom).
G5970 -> 0.05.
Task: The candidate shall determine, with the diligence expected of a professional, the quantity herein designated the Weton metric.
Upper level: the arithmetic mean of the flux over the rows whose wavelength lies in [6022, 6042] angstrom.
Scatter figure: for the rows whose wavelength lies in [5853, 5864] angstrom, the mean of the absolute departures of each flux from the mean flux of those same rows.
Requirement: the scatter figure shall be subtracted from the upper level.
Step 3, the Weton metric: 74.2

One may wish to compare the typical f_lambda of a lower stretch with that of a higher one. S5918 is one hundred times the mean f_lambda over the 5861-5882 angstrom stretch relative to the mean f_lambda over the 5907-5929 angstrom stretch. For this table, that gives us 102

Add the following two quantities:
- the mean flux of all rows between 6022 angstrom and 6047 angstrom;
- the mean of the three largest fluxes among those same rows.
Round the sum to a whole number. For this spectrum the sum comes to 156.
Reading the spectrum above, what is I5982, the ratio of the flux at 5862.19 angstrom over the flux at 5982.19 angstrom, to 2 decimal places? 0.94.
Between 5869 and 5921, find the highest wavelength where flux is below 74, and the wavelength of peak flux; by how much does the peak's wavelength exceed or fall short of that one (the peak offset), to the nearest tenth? -46.2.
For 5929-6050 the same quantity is 27.8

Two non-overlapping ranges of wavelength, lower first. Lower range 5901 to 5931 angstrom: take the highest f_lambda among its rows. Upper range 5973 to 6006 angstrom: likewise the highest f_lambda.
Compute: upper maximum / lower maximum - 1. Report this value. 0.111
